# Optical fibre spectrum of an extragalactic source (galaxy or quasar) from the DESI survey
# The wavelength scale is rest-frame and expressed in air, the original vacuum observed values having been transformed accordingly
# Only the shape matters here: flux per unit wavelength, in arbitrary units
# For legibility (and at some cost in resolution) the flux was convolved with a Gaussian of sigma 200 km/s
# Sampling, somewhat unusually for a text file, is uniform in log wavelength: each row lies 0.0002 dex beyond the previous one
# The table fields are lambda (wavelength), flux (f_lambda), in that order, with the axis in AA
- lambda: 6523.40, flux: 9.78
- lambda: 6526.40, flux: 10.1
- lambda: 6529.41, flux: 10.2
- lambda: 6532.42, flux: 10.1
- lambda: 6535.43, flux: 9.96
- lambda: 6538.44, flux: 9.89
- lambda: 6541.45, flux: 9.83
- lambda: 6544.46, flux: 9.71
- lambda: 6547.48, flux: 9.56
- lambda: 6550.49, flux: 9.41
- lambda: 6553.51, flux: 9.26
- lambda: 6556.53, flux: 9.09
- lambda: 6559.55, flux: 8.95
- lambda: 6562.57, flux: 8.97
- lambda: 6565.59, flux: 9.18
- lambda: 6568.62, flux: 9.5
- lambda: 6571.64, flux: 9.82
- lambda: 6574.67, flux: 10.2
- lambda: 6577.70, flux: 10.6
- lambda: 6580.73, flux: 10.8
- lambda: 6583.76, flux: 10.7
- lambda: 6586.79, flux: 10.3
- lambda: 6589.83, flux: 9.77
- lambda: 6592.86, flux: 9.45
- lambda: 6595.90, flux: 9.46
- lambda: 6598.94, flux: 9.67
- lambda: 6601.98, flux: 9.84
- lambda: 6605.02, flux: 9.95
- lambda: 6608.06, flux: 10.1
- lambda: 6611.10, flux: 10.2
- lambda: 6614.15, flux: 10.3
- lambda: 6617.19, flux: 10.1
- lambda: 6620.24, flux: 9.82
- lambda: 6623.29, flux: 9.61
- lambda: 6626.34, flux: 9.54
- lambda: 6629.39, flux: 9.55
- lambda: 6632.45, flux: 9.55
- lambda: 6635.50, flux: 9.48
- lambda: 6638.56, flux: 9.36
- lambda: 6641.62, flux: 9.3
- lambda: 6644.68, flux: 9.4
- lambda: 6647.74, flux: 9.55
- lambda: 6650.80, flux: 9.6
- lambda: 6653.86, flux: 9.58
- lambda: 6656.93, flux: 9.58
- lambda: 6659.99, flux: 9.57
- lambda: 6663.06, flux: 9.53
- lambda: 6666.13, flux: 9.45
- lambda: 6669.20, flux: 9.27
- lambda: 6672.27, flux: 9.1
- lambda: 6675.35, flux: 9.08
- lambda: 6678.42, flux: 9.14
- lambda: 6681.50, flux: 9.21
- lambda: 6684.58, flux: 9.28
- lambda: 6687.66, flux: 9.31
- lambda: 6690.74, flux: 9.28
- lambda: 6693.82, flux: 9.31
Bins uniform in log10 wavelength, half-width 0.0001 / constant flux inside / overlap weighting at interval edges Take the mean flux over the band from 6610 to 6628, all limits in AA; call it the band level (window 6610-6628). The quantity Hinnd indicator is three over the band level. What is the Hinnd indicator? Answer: 0.302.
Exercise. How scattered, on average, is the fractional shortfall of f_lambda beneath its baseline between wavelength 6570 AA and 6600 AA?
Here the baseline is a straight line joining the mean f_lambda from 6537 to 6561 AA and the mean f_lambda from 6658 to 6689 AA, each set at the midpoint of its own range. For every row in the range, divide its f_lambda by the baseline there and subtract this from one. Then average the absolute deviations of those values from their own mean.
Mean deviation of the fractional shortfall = 0.046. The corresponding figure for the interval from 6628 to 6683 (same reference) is 0.016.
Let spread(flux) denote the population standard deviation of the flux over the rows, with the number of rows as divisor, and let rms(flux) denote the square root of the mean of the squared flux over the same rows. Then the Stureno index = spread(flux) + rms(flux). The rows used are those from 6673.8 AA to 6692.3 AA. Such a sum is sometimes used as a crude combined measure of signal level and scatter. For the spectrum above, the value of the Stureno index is 9.3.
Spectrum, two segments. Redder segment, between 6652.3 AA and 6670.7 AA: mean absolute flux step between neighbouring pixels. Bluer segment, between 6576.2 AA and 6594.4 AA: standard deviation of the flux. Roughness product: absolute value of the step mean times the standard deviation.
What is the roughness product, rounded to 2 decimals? 0.03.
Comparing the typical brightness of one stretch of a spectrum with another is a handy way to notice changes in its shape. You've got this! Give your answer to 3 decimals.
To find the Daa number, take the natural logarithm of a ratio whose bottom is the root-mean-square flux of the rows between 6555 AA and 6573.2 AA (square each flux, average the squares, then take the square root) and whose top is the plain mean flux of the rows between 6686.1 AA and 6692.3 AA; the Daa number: 0.004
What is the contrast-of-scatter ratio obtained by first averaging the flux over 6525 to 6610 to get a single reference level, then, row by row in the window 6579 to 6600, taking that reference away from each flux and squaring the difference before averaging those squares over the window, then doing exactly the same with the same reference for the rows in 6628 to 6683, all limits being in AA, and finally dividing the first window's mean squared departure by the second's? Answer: 1.8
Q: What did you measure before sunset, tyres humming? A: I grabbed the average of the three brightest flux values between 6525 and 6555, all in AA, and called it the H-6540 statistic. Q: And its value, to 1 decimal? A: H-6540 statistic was 10.1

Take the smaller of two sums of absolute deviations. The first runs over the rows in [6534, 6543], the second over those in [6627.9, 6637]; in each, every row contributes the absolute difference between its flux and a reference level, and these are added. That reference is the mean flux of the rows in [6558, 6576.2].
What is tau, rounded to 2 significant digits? 0.27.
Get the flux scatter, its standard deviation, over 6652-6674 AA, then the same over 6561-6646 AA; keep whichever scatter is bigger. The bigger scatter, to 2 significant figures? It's 0.46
